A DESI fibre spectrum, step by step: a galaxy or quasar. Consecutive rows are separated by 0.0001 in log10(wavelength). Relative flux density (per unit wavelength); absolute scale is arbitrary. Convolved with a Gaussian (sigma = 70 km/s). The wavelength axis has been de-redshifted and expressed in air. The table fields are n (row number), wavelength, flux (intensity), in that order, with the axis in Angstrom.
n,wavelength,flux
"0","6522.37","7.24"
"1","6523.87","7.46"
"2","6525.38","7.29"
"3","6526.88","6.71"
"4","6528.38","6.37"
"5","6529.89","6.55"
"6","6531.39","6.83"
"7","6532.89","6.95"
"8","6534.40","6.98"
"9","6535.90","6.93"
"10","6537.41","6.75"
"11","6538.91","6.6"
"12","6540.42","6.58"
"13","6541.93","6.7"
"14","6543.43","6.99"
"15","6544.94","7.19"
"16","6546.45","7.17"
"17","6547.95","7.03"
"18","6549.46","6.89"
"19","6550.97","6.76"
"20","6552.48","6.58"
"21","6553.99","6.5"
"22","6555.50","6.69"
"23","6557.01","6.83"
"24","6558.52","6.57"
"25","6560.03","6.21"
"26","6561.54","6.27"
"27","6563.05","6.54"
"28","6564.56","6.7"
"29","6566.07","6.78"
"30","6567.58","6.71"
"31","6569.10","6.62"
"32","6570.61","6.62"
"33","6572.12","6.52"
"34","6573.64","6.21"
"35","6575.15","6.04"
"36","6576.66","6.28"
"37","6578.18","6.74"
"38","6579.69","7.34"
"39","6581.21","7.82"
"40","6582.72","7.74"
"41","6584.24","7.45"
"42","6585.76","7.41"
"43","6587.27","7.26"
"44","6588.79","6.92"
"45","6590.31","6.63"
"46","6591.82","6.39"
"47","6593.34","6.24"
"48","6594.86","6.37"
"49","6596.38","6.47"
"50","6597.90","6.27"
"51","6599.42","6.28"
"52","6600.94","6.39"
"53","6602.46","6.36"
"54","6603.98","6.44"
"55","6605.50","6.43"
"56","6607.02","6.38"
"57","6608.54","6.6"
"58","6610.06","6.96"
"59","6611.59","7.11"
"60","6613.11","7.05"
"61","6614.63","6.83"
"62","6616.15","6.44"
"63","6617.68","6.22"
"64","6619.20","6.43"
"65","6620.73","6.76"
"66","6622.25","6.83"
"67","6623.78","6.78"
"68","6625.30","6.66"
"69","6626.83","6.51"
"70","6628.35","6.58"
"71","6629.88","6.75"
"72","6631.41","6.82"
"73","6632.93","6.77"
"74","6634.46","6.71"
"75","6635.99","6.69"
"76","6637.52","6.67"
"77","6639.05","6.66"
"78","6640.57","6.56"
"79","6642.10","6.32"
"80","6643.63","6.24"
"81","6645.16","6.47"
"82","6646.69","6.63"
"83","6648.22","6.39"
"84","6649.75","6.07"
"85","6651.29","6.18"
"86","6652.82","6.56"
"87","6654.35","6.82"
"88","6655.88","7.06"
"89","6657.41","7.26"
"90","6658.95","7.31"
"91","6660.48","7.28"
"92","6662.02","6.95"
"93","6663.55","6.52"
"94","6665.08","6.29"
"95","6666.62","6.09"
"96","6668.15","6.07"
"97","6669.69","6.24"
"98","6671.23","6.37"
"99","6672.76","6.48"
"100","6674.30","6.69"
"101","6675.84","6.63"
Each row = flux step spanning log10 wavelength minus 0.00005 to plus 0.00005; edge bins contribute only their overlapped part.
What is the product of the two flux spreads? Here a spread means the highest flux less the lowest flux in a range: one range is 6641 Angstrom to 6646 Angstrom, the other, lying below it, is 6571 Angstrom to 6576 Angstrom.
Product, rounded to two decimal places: 0.11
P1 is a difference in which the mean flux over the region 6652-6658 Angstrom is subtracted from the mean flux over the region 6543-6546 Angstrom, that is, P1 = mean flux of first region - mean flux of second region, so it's 0.2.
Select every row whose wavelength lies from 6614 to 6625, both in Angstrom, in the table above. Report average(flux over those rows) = 6.61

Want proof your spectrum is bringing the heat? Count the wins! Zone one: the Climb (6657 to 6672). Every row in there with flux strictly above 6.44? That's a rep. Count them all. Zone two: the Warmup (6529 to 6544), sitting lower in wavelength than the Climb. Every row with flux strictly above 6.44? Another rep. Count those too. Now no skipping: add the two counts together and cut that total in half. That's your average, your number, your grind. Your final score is 7.50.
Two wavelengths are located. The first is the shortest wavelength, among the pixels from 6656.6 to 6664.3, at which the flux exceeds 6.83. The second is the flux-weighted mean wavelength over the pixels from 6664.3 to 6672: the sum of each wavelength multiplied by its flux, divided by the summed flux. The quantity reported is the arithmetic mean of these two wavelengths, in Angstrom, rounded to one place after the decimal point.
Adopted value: 6662.8 Angstrom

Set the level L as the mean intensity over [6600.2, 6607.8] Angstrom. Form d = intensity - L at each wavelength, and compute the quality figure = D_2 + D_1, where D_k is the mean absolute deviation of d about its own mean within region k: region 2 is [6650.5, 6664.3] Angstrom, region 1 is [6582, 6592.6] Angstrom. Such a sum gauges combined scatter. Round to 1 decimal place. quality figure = 0.7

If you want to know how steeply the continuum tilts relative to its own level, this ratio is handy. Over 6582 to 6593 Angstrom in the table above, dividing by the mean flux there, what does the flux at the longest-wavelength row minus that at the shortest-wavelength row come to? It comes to -0.19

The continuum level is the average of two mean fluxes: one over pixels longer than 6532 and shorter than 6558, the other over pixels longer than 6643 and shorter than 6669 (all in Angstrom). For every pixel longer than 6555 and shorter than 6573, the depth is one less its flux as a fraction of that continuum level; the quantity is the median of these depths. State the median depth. 0.014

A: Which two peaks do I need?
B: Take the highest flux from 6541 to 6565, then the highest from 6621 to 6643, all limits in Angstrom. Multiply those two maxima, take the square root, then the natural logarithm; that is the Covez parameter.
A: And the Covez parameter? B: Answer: 1.95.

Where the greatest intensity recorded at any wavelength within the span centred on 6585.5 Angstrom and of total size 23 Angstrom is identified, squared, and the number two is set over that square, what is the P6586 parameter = 0.0327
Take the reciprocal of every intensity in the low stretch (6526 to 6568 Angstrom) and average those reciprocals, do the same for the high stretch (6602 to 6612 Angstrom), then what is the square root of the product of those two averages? 0.150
